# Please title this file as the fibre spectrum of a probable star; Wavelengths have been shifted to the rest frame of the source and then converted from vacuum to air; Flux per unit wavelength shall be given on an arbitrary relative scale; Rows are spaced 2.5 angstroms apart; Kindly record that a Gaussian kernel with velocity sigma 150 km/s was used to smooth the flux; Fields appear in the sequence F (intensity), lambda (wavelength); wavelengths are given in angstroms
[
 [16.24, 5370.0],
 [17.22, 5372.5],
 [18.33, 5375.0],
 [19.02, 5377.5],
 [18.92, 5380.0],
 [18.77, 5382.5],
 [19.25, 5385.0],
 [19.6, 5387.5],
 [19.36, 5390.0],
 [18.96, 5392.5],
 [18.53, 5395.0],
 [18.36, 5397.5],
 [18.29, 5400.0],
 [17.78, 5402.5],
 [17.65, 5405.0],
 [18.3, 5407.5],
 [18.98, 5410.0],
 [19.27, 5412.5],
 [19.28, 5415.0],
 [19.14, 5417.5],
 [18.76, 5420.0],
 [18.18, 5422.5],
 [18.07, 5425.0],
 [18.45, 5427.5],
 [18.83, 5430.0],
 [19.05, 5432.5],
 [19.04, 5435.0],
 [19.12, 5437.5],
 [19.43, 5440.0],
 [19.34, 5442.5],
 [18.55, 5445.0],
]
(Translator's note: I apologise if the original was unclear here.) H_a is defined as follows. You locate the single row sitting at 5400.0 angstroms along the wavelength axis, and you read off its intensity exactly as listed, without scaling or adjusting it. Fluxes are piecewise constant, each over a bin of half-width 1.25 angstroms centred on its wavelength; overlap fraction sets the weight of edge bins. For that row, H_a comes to 18.29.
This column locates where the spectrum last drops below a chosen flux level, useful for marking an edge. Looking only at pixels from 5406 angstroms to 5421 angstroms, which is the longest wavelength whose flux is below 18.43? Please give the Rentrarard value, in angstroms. 5407.5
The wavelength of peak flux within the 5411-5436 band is 5415.0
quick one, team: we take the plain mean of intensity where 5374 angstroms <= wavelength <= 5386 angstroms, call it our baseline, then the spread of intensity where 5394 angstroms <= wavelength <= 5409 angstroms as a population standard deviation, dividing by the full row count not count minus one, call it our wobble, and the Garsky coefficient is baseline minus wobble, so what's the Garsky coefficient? 18.5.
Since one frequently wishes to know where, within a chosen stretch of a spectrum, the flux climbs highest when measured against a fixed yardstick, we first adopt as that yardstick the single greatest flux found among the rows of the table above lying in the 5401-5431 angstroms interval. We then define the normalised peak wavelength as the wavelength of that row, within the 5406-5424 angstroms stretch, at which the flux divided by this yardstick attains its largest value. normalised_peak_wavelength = 5415.0 angstroms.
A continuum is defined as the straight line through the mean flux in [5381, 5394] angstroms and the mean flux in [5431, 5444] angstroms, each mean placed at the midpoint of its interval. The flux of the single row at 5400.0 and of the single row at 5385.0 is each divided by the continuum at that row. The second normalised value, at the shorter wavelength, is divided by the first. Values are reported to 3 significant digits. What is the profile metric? 1.05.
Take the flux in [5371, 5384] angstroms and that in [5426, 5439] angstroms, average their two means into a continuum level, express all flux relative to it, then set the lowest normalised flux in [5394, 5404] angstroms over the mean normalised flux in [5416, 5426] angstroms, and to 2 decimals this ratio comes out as 0.96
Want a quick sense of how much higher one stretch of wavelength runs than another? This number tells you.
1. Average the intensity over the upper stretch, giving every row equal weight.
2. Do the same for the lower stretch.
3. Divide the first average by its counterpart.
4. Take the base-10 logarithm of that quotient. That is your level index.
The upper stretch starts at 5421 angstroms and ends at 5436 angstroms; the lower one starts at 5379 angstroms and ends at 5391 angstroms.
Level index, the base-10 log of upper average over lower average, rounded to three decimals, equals -0.013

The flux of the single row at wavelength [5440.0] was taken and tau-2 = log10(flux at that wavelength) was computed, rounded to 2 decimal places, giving 1.29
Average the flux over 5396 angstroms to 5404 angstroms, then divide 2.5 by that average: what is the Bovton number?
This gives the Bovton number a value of 0.138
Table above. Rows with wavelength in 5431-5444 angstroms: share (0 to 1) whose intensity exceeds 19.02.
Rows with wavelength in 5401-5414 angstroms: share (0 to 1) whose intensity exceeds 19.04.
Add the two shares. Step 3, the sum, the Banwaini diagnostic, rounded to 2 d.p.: 1.20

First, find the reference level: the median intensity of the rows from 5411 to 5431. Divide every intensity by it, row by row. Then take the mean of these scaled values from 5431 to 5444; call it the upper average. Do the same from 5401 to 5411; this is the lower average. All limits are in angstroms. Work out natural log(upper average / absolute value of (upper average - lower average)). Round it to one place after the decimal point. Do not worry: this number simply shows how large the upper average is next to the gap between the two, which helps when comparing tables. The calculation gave 2.9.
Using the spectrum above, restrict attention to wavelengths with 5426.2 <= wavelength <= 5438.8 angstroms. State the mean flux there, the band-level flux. 18.9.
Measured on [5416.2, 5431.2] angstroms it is 18.6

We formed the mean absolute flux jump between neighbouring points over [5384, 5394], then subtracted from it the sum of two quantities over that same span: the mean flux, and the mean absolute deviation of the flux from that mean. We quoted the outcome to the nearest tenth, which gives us -19.1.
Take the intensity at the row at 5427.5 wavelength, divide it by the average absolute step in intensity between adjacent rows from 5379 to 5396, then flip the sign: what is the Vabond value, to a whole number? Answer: -54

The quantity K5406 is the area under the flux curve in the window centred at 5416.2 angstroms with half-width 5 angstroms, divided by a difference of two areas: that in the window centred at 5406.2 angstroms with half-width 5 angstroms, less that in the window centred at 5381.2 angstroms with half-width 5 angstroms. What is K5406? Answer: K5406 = -24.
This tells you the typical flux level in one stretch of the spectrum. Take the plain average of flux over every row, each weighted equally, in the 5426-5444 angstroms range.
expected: 19.0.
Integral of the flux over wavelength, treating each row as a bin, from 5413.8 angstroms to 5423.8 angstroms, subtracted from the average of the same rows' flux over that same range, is -170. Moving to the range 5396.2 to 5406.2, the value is -162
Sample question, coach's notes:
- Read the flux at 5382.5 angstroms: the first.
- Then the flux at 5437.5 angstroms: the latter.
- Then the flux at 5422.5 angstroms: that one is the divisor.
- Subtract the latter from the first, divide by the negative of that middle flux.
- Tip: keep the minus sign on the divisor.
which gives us 0.019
